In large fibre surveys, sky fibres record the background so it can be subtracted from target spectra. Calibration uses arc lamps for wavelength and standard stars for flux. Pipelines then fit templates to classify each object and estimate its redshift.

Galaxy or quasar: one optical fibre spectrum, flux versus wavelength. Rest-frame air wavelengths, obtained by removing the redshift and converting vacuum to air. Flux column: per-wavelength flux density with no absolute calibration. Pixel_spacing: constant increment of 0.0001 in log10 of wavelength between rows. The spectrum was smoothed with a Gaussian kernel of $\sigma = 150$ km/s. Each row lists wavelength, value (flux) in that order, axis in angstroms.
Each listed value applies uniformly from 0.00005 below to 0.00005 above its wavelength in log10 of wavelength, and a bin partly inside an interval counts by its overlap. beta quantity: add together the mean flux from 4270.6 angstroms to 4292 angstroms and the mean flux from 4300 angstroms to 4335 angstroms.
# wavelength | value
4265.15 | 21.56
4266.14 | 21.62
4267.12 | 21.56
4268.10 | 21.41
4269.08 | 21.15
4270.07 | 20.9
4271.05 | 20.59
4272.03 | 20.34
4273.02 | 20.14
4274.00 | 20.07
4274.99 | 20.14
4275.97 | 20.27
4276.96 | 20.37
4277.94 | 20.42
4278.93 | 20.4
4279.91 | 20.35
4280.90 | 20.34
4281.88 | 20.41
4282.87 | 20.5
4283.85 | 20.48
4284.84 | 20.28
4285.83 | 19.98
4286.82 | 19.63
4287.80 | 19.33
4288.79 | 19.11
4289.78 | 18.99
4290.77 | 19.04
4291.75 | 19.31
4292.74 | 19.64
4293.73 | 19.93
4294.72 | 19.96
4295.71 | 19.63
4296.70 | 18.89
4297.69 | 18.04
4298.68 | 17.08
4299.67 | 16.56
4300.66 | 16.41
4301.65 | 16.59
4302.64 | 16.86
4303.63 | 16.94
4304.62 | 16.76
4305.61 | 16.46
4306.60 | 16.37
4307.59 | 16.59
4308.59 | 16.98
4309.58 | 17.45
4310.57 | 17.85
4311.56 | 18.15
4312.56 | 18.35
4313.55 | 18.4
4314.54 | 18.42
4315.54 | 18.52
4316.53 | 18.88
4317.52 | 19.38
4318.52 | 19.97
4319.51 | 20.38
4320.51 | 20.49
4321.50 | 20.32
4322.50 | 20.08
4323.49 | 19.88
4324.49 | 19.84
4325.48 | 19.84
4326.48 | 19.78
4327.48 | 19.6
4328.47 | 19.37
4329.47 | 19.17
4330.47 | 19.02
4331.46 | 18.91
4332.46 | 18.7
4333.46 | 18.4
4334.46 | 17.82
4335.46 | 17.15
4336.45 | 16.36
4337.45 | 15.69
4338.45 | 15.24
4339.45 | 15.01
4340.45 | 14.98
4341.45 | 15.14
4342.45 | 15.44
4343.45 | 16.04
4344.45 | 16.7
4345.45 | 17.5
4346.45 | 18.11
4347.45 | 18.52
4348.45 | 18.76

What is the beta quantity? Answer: 38.5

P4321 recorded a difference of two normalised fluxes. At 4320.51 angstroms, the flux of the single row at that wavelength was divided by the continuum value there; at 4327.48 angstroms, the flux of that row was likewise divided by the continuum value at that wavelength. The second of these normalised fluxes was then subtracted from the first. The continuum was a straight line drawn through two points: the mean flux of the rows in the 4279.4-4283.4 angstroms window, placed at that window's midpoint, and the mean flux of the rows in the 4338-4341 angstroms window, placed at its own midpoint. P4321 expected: 0.01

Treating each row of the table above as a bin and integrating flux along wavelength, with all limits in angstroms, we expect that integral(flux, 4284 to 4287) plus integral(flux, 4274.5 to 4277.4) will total 119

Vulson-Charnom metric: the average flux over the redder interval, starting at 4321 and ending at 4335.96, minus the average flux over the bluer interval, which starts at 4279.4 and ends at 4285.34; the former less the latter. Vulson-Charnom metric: -1.20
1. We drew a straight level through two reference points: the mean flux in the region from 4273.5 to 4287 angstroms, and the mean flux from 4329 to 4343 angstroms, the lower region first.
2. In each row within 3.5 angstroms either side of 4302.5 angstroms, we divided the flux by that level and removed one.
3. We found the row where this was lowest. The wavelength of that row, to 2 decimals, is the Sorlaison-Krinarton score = 4300.66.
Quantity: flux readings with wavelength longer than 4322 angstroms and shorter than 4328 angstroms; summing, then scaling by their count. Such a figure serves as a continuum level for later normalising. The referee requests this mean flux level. 19.8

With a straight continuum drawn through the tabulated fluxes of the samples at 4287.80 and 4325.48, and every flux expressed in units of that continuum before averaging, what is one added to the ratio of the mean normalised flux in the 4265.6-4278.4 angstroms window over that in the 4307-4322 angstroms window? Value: 2.14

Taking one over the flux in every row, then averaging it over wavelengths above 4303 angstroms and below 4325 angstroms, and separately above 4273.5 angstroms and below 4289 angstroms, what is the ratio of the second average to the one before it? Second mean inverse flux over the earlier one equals 0.91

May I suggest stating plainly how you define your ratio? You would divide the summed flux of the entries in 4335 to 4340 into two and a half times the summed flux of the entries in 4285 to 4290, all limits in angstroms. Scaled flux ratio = 3.05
